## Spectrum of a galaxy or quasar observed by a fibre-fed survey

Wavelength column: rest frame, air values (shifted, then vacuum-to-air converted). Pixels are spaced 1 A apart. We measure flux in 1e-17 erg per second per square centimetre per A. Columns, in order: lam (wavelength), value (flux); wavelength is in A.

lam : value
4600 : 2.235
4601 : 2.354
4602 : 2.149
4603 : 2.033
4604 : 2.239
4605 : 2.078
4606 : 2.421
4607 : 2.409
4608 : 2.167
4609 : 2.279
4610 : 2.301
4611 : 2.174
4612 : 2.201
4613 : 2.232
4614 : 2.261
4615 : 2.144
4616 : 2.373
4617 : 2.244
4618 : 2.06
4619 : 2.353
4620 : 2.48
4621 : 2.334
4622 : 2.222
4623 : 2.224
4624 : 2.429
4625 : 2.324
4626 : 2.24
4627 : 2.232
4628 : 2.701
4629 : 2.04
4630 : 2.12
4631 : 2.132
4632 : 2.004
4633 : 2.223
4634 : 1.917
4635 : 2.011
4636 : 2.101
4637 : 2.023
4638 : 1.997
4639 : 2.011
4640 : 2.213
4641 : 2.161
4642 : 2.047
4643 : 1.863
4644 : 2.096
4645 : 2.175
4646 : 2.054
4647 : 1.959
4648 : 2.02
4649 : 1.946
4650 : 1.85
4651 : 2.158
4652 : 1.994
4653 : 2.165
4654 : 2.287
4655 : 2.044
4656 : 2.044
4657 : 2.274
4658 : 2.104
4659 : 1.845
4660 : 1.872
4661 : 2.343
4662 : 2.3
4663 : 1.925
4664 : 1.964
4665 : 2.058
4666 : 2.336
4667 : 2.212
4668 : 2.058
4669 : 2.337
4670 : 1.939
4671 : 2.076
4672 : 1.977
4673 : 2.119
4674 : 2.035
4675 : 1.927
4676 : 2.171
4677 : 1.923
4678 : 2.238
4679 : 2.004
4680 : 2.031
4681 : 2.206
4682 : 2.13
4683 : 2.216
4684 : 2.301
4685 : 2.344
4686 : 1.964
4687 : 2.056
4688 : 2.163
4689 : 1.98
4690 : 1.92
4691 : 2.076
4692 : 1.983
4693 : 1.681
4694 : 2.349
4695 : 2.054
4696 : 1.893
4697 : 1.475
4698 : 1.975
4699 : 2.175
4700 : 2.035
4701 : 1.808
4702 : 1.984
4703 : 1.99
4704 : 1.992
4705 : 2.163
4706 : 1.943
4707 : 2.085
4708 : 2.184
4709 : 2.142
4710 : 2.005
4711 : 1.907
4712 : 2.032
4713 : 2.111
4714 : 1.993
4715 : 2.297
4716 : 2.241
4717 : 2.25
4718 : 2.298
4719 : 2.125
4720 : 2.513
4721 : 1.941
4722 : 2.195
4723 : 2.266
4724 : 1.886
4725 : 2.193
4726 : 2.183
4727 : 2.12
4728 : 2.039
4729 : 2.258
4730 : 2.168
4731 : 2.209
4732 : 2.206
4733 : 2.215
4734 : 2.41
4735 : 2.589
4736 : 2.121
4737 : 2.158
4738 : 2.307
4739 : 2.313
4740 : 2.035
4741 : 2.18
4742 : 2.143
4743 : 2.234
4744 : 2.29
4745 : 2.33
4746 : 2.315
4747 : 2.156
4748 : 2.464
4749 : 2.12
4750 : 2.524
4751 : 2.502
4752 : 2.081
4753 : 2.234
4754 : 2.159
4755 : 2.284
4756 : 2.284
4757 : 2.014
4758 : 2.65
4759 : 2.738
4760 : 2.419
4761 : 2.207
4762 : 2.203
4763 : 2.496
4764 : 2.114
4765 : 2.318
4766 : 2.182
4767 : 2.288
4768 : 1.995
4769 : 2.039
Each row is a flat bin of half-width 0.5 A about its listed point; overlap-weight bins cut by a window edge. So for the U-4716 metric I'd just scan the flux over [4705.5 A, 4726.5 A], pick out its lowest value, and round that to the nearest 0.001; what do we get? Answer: 1.886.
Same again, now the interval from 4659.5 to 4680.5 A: 1.872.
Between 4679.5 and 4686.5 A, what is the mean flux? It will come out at 2.17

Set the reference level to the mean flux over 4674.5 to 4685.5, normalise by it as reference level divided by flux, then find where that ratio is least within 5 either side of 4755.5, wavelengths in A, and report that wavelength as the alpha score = 4759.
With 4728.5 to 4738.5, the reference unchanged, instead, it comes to 4735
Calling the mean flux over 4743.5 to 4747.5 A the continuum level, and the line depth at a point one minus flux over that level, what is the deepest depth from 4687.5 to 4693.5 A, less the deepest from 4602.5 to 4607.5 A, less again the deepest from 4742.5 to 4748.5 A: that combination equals 0.10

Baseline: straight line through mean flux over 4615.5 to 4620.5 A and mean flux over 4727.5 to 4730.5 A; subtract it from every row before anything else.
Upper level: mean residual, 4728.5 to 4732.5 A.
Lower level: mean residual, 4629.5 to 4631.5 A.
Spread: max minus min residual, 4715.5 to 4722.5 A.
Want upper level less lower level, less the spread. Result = -0.35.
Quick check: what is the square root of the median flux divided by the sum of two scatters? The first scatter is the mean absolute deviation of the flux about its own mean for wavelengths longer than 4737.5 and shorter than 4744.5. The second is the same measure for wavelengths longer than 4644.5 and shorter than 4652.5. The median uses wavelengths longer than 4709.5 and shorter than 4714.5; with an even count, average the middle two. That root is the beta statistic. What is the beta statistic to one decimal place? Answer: 3.5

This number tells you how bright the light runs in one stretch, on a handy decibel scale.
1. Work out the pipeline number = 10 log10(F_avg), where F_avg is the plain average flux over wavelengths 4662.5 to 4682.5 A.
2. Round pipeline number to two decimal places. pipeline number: 3.19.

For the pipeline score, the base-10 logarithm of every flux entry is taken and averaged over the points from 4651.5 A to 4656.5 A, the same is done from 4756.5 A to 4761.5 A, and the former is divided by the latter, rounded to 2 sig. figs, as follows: 0.85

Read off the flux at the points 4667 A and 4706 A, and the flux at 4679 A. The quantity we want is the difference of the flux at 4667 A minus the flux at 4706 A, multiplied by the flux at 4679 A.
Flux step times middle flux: 0.54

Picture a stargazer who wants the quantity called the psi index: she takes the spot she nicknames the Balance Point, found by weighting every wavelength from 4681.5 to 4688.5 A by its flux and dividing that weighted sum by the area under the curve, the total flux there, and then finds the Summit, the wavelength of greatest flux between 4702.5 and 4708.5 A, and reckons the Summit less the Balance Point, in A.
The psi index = 23.0 A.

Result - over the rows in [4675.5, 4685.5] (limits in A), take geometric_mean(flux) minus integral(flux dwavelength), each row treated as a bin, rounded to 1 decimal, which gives -19.4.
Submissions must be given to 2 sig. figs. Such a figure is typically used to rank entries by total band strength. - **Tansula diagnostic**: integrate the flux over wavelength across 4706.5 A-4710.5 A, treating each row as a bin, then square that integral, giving 71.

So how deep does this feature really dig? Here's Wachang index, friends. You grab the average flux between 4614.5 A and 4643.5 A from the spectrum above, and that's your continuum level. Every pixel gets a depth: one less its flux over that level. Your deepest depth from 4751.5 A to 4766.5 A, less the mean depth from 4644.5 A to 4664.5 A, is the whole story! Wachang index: 0.02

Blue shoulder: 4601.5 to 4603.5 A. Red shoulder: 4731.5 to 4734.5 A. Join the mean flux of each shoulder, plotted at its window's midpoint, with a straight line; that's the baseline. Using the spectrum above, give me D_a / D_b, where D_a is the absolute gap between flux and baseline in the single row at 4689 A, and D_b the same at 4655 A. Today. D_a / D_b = 1.9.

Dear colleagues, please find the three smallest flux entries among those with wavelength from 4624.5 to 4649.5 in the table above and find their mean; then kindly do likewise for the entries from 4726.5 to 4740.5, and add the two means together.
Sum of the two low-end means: 3.97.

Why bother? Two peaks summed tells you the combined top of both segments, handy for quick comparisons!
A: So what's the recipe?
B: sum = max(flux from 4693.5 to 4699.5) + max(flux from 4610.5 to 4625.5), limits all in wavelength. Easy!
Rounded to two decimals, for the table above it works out 4.83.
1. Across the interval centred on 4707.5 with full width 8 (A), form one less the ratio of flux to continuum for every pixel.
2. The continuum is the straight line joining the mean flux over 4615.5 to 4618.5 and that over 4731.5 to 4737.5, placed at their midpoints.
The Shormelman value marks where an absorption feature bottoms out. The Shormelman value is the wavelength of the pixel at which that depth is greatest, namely 4711 A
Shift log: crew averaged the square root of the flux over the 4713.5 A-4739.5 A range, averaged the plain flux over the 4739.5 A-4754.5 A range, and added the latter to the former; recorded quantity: 3.74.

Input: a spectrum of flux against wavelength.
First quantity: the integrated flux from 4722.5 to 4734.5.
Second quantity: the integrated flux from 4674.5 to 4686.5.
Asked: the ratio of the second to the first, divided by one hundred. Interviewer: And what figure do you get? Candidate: 0.0097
